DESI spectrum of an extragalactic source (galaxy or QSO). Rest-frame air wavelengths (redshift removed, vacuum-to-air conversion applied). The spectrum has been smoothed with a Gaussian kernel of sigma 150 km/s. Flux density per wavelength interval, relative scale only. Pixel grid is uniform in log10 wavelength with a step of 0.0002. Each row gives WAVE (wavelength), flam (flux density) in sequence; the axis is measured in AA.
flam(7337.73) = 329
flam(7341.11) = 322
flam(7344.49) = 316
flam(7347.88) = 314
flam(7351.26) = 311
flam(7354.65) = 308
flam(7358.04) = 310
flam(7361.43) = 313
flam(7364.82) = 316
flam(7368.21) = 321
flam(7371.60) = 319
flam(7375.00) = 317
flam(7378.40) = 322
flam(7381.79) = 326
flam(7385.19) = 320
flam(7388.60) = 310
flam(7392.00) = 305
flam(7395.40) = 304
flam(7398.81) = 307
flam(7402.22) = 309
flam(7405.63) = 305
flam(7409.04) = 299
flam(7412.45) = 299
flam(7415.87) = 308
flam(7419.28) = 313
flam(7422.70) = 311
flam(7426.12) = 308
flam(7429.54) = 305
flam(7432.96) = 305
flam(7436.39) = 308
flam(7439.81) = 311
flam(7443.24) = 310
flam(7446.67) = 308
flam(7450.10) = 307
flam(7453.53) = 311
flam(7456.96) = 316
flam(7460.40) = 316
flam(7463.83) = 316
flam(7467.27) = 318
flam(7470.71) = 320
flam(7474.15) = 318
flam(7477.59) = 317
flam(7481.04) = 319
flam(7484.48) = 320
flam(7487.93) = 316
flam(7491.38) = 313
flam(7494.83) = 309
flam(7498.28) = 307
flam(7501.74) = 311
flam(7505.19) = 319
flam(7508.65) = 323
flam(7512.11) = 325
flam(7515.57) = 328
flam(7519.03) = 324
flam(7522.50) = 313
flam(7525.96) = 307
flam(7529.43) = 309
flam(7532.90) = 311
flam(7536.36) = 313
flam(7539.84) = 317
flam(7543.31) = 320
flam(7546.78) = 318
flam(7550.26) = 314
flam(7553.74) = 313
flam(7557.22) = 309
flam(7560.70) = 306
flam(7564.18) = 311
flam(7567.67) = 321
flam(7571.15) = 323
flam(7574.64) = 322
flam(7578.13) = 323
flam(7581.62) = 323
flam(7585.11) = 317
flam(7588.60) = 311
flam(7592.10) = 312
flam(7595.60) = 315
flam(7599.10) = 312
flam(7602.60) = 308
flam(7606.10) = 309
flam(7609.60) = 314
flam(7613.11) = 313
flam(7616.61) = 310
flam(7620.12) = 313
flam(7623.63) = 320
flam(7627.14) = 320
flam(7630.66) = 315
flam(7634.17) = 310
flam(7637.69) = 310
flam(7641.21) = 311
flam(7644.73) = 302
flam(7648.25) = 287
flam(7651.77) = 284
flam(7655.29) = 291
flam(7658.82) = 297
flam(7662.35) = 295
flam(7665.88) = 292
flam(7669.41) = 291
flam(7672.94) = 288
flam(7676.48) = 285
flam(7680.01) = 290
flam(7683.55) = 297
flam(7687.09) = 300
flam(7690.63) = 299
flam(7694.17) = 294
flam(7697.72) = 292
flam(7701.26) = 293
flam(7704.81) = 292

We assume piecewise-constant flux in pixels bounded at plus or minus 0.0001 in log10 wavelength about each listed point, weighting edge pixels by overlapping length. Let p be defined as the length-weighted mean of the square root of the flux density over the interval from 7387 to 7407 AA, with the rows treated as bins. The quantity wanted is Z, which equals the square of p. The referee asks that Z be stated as 307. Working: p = 17.5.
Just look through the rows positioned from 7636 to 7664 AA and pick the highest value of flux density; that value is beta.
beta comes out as 311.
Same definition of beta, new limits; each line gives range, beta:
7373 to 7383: 326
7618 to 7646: 320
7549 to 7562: 314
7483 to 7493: 320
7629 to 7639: 315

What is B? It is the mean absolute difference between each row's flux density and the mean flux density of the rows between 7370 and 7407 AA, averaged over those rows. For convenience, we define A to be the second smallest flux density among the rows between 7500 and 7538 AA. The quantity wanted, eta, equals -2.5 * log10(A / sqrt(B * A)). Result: -2.06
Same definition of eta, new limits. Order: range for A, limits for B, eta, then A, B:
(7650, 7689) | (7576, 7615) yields -2.34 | 285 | 4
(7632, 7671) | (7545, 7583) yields -2.15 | 287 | 5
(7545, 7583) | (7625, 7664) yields -1.85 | 309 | 10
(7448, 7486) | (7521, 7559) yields -2.52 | 311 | 3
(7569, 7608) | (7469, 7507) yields -2.37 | 309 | 4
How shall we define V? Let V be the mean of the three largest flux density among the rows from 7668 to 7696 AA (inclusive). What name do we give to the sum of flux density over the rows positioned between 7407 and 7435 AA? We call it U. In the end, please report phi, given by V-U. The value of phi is -2149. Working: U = 2448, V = 299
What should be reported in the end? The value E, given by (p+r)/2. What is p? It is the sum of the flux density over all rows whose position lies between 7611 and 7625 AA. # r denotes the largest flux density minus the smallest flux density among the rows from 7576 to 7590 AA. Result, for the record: 634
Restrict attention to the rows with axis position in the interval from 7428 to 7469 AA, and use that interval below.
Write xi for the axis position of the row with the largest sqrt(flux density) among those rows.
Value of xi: 7467.27 AA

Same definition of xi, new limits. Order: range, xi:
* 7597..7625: 7623.63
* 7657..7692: 7687.09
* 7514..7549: 7515.57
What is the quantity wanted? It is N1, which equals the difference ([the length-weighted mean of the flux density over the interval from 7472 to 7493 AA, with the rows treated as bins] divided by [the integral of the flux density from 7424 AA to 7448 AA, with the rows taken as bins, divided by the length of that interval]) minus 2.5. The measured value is -1.47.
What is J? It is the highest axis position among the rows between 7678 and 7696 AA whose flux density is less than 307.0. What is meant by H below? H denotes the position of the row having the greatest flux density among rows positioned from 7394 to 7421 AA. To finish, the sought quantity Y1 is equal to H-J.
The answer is -274.9 AA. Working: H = 7419.28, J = 7694.17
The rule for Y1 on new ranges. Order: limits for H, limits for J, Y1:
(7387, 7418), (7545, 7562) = -172.1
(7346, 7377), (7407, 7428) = -44.2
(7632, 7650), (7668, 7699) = -56.5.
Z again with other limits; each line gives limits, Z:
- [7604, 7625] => 313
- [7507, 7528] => 320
